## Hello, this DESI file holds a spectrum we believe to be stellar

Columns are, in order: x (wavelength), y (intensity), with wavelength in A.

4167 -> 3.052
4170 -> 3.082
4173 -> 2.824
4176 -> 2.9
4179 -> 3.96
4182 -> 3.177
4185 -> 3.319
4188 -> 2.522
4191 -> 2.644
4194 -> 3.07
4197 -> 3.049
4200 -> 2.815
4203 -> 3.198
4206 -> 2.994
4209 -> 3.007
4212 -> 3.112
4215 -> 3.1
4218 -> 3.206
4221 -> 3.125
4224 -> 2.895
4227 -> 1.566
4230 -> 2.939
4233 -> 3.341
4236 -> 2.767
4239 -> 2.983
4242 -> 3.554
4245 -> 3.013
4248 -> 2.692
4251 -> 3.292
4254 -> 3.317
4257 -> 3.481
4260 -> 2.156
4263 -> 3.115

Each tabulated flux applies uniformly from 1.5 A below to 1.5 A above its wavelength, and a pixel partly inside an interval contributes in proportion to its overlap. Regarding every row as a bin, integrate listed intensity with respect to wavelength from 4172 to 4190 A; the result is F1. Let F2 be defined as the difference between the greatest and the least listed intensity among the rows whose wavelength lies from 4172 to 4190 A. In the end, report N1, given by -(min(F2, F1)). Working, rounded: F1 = 56.0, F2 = 1.4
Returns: -1.4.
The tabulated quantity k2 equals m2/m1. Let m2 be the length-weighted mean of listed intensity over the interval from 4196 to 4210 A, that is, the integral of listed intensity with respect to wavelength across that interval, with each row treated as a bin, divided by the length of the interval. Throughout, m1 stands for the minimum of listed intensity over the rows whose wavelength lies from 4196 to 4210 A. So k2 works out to 1.07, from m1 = 2.815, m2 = 3.01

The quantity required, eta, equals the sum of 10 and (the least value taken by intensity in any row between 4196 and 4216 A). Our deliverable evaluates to 12.8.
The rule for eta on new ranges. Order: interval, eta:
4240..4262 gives 12.2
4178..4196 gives 12.5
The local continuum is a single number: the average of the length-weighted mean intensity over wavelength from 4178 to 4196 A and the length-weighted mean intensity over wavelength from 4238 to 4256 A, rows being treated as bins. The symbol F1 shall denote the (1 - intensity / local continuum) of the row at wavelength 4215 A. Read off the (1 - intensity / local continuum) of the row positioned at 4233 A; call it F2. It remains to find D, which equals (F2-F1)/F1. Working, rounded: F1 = 0.01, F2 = -0.07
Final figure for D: -10.5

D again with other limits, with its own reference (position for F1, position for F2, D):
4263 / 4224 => 28.0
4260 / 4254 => -1.2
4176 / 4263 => -1.0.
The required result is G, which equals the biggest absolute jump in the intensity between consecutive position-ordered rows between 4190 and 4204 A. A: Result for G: 0.4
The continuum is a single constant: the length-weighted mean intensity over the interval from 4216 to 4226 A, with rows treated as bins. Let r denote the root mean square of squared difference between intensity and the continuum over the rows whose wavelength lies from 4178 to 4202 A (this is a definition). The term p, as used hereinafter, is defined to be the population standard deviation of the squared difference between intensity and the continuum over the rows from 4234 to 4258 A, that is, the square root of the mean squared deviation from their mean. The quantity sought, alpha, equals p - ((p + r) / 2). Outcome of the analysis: -0.12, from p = 0.10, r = 0.34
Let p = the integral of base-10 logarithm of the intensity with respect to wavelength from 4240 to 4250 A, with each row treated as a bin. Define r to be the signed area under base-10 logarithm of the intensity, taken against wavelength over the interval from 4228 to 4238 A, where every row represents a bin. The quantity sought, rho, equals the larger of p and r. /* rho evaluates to 5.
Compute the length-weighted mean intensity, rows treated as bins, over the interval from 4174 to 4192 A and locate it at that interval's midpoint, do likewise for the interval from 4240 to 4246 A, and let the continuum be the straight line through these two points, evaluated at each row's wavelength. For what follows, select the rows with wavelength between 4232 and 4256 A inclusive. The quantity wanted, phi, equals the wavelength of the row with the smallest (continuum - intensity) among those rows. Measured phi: 4242 A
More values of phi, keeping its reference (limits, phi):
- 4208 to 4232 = 4218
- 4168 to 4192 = 4179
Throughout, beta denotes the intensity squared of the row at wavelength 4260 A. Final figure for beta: 4.6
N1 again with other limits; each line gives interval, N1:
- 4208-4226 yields -0.3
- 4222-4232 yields -1.4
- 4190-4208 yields -0.6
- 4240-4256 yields -0.9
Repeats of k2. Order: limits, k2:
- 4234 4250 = 1.12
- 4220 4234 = 1.75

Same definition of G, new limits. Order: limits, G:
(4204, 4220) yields 0.1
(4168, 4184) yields 1.1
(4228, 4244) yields 0.6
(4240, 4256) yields 0.6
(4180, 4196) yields 0.8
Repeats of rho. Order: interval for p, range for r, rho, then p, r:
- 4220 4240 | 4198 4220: 11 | 8.7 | 11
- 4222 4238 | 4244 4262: 8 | 6.8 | 8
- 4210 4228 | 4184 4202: 8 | 8.1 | 8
